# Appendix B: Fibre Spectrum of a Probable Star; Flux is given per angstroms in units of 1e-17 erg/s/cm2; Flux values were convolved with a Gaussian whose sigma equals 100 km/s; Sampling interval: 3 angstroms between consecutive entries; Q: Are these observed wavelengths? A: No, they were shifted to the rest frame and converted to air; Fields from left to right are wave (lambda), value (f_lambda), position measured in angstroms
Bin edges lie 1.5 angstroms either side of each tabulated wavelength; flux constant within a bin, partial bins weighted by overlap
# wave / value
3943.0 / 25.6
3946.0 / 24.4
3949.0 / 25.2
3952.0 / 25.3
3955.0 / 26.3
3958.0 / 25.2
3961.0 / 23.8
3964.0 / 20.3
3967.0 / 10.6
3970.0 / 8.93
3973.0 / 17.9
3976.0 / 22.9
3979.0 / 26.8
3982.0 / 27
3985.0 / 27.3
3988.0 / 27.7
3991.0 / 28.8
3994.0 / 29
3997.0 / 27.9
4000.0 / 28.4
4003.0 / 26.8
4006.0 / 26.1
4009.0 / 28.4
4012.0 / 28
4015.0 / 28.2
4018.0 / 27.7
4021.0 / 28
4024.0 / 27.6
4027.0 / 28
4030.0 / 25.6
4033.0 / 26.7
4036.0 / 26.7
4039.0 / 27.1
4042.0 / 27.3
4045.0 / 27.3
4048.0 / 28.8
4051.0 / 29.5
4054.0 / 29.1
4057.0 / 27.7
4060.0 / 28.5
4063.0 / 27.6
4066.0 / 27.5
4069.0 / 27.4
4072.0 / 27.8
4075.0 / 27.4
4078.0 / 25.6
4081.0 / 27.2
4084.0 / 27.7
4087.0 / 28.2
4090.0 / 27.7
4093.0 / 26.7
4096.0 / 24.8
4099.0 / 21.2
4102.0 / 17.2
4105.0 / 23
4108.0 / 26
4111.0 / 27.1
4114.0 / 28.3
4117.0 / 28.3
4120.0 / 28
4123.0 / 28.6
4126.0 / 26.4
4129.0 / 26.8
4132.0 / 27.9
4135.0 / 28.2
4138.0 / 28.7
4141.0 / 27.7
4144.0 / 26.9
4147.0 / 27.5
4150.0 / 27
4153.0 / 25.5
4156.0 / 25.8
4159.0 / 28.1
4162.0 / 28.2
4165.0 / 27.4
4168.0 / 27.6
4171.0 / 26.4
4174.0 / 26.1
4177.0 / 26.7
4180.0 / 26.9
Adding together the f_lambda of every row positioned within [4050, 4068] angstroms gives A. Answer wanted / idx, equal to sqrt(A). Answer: 13.0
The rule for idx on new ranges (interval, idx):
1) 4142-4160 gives 12.7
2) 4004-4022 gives 12.9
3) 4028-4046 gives 12.7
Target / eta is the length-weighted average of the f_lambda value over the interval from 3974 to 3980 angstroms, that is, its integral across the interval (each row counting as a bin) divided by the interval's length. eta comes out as 24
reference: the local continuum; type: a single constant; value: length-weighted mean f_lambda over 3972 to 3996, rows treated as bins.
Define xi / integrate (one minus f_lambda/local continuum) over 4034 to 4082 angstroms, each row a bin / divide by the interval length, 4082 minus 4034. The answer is -0.058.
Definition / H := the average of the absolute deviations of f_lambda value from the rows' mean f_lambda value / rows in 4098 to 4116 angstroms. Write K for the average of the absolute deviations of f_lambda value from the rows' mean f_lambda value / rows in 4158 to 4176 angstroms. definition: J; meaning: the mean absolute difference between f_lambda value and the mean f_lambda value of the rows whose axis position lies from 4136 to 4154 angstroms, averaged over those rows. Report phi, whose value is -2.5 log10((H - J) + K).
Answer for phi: -1.3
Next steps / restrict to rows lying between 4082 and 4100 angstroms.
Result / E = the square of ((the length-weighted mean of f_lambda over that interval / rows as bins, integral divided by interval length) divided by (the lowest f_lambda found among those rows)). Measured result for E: 1.53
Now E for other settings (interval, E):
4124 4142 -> 1.10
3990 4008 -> 1.14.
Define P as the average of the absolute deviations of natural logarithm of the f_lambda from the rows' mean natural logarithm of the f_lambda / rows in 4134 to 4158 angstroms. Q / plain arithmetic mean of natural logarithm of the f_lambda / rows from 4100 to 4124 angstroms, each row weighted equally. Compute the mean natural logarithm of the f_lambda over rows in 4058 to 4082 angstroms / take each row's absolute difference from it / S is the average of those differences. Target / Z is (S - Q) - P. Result -3.25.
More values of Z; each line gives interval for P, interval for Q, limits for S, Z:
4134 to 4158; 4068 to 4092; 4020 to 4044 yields -3.32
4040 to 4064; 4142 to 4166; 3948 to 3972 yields -2.98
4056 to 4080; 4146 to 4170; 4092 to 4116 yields -3.19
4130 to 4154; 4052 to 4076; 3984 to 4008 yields -3.33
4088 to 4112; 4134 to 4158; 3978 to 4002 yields -3.40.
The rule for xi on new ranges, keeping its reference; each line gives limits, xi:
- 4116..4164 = -0.051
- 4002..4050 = -0.049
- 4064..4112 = 0.013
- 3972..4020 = -0.030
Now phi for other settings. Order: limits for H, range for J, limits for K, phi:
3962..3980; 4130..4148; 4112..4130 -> -1.9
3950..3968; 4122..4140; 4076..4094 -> -1.6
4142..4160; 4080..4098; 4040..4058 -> 0.3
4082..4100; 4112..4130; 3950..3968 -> -1.9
